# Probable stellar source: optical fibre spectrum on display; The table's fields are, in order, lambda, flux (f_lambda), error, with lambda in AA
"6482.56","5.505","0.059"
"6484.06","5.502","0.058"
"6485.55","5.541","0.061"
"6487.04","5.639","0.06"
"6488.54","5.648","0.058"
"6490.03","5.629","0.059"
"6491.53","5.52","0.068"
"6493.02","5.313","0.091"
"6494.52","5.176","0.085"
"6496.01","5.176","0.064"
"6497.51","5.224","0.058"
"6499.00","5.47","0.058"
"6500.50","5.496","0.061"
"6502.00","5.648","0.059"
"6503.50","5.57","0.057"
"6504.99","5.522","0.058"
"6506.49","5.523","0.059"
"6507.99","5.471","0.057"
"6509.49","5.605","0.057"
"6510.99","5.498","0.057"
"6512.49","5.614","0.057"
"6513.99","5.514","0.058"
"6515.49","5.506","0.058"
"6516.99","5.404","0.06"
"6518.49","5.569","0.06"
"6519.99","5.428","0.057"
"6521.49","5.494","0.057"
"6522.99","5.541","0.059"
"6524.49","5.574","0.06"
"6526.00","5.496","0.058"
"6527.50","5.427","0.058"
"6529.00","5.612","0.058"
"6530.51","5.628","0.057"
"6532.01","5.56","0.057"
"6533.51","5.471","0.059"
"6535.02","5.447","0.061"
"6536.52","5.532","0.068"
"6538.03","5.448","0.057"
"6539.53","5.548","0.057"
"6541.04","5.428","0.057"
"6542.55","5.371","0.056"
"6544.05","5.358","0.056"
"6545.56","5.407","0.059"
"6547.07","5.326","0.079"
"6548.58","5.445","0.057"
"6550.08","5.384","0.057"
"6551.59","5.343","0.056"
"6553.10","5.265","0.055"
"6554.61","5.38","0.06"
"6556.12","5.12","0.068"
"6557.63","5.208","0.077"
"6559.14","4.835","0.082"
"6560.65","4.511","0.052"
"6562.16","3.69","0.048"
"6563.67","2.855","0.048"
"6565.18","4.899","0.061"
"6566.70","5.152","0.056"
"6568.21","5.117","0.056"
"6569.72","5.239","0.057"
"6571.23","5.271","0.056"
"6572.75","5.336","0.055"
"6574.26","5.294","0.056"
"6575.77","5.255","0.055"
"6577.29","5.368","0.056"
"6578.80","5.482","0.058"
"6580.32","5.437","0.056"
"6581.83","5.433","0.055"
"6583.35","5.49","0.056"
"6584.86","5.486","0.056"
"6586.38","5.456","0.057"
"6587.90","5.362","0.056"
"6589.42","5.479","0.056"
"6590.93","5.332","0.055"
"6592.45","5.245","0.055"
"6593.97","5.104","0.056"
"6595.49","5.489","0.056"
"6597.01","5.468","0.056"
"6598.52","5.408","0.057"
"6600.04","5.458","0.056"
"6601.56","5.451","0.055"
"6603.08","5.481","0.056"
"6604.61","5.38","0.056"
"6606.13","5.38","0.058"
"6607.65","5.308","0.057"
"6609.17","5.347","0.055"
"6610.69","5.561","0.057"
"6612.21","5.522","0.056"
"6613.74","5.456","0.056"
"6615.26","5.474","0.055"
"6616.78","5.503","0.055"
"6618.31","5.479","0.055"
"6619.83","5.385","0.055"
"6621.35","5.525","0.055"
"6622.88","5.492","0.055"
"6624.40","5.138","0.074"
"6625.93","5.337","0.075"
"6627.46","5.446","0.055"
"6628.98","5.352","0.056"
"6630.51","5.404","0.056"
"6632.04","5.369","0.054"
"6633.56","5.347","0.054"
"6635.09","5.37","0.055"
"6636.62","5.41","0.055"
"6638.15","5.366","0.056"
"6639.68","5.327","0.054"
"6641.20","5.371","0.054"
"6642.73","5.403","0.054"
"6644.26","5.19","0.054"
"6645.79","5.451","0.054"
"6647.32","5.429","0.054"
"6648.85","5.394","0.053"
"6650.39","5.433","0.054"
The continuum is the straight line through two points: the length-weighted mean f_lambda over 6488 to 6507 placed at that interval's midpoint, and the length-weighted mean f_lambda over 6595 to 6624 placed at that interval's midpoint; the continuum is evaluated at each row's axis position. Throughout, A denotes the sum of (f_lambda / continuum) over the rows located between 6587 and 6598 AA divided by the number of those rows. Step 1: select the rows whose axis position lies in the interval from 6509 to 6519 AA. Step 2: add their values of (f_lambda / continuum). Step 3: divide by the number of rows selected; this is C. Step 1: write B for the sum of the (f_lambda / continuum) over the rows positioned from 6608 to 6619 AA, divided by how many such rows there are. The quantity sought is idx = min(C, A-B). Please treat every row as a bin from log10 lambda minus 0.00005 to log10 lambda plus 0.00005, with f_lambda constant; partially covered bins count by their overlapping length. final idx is -0.023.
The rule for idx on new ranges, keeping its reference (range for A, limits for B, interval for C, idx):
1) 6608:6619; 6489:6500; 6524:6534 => 0.023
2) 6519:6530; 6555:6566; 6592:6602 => 0.195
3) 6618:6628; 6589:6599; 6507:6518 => 0.007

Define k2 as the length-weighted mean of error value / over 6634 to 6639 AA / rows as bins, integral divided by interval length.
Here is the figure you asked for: 0.0551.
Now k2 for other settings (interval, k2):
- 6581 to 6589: 0.0560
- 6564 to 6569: 0.0568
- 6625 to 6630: 0.0620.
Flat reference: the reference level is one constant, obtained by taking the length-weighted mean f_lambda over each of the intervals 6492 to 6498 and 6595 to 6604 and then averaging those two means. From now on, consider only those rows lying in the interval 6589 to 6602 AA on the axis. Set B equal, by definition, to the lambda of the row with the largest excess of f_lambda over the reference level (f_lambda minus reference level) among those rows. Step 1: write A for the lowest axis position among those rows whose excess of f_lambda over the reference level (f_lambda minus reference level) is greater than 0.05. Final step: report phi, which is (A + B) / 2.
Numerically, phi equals 6592.5 AA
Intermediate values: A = 6589.42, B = 6595.49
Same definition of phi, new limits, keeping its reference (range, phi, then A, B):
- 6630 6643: 6633.6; 6630.51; 6636.62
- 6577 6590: 6581.1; 6578.80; 6583.35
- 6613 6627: 6617.5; 6613.74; 6621.35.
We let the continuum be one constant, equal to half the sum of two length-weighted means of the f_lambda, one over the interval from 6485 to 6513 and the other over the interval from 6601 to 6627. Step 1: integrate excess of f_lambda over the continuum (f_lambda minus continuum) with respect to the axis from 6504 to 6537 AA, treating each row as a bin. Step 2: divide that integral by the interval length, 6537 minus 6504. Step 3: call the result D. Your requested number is 0.07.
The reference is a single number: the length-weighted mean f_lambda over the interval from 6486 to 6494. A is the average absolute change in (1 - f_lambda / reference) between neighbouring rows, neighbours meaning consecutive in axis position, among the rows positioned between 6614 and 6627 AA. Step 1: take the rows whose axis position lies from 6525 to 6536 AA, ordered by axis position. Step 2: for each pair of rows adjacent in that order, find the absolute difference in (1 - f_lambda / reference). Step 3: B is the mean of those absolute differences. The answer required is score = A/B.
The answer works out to 1.7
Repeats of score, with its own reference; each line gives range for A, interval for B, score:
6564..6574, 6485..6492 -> 1.7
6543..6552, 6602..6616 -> 1.0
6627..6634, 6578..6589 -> 1.3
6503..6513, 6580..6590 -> 1.5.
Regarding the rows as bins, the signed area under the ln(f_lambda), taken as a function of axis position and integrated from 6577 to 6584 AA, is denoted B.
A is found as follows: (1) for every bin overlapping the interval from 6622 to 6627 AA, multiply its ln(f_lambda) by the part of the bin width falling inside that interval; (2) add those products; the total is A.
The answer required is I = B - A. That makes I 4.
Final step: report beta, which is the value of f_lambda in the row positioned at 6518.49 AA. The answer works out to 5.569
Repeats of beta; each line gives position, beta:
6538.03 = 5.448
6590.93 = 5.332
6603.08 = 5.481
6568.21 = 5.117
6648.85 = 5.394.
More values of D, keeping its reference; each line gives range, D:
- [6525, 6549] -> 0.02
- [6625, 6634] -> -0.08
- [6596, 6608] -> -0.03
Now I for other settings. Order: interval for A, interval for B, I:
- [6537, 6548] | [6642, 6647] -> -10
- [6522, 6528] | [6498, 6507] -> 5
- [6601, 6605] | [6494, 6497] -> -2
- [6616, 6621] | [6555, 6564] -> 5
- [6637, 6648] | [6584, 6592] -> -5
